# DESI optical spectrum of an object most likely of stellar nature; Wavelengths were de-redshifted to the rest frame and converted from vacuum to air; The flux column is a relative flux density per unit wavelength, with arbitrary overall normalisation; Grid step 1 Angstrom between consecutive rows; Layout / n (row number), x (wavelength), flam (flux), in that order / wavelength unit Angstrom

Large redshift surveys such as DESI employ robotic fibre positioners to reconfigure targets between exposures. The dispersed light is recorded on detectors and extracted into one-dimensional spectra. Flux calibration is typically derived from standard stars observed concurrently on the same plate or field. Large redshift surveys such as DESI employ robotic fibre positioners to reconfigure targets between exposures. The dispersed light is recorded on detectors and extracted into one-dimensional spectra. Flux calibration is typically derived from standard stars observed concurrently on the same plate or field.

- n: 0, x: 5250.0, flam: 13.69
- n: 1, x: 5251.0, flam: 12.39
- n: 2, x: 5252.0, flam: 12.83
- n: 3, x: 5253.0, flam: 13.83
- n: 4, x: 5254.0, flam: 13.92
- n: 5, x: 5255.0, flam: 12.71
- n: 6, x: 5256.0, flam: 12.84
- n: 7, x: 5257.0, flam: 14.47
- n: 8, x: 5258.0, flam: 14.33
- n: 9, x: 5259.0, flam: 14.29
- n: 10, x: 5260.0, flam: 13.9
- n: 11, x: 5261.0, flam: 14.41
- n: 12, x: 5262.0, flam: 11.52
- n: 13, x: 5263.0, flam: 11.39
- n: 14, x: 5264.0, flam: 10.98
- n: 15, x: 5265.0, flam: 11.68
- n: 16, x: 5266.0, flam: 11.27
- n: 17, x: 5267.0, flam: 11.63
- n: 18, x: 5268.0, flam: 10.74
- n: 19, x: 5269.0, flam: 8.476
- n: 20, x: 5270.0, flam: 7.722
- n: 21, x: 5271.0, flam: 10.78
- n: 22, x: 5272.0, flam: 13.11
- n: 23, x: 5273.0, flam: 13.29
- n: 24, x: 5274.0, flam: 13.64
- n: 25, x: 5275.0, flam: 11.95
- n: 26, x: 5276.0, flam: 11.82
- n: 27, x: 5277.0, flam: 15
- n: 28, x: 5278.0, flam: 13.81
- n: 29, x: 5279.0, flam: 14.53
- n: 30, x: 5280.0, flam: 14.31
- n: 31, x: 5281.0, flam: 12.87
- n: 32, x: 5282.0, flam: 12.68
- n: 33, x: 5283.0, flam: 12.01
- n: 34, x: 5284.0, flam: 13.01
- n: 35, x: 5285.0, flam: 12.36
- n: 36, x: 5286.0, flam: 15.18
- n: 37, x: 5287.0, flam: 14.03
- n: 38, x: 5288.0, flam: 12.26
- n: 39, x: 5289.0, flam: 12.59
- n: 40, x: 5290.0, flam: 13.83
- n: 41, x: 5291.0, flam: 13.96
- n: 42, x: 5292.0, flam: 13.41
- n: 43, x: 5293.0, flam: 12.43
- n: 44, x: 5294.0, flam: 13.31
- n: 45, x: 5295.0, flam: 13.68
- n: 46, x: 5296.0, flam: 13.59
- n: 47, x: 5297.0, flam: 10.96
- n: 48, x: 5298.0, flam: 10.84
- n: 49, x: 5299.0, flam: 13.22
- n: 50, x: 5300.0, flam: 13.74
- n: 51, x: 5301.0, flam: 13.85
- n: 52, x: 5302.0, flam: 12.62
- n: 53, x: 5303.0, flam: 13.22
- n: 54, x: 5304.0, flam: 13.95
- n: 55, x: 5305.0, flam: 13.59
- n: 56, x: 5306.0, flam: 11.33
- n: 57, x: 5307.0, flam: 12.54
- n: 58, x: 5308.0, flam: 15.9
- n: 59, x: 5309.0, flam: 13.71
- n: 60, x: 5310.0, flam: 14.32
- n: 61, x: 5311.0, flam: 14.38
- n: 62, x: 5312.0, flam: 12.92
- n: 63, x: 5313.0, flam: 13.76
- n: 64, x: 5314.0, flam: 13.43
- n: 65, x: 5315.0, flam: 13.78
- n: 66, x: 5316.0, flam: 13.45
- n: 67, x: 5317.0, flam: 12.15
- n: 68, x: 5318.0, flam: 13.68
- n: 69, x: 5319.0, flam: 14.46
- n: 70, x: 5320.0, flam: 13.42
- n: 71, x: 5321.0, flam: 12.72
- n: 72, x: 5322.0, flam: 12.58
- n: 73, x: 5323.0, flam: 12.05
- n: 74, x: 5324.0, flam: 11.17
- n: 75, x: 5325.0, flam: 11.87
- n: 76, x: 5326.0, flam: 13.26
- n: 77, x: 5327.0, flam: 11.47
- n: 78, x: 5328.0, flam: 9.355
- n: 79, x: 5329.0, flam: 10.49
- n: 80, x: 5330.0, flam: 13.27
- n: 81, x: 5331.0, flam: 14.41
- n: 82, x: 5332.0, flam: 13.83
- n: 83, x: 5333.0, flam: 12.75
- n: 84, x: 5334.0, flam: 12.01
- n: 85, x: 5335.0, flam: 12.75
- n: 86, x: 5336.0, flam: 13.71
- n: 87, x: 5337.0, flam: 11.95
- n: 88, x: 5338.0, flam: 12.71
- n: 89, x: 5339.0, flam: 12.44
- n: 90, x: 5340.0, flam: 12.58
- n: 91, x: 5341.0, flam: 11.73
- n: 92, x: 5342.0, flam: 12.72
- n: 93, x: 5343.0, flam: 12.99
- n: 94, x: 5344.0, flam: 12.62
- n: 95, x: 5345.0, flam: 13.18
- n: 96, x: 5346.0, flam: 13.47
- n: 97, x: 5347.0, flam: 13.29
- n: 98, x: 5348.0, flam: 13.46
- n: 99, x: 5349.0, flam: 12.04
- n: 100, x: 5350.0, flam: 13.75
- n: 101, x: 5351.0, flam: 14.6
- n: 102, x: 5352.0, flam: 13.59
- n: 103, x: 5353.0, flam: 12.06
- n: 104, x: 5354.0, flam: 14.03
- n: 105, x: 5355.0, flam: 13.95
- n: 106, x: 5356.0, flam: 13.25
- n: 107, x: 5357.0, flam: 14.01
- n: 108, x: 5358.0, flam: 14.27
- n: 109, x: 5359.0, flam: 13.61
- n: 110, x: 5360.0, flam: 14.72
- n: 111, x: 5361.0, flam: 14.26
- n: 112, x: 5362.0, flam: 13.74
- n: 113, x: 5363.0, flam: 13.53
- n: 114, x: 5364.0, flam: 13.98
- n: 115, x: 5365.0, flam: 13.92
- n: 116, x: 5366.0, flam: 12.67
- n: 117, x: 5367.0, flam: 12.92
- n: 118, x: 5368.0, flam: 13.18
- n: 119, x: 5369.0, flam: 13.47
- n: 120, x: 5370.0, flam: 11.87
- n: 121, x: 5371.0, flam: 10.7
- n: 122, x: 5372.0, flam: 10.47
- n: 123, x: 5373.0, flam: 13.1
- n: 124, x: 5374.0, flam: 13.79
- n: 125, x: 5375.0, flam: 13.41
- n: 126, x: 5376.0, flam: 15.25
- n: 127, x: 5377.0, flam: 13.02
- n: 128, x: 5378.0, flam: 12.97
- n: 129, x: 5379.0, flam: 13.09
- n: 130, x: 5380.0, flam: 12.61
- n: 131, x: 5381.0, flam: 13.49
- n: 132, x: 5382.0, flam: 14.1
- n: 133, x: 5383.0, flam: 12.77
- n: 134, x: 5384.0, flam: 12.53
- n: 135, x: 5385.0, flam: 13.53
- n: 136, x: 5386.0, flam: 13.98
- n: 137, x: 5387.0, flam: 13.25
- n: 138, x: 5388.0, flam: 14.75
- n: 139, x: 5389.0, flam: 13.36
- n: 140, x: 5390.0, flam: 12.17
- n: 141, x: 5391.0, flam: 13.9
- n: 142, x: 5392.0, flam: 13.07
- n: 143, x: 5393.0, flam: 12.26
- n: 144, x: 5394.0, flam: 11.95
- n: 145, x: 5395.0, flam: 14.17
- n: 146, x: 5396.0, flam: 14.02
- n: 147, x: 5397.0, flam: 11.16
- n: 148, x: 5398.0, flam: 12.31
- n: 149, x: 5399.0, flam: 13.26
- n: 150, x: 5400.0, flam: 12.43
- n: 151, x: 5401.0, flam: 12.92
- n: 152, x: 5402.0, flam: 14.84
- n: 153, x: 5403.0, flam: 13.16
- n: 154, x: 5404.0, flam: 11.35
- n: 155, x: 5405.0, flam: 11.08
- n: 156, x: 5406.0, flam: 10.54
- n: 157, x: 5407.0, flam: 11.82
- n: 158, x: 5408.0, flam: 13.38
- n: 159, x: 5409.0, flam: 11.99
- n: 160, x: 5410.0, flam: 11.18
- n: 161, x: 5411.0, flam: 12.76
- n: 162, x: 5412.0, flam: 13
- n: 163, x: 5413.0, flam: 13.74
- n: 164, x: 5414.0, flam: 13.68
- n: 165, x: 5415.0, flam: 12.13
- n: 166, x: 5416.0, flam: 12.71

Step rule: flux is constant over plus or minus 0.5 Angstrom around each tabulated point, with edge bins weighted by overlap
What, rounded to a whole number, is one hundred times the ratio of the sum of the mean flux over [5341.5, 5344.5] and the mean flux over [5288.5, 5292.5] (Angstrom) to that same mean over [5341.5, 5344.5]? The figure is 205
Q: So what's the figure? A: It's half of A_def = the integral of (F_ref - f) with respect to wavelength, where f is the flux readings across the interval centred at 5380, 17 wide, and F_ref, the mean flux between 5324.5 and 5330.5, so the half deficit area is -14.3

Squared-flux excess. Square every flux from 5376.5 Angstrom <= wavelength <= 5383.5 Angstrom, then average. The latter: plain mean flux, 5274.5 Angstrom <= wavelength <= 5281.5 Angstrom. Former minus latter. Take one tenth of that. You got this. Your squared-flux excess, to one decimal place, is 16.0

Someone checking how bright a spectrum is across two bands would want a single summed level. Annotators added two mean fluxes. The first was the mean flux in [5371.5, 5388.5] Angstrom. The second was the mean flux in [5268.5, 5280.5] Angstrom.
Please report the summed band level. 25.7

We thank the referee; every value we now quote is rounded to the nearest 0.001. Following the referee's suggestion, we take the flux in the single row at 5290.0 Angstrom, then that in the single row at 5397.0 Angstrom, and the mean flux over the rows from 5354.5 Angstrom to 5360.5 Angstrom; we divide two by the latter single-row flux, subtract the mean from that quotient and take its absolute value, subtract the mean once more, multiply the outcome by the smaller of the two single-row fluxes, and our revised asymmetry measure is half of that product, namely -1.000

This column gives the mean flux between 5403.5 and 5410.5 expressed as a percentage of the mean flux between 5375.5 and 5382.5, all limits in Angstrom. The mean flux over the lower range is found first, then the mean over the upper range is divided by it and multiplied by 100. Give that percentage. 86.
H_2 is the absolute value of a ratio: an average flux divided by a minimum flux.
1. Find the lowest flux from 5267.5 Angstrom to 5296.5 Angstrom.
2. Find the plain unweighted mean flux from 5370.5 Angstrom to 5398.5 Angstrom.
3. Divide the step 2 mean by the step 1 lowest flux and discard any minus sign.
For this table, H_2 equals 1.7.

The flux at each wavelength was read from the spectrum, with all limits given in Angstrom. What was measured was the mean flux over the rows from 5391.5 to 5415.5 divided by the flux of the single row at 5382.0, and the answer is 0.89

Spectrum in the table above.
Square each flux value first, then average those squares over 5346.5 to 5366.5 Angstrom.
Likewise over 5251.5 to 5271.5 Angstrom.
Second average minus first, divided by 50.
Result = -0.69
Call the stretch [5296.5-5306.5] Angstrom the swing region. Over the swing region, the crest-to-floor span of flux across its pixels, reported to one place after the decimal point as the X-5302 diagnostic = 3.1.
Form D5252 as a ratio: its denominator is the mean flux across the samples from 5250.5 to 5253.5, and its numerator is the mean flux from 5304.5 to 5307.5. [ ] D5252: 0.96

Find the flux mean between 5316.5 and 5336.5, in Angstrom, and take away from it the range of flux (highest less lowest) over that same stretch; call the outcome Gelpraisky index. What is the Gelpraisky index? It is 7.5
